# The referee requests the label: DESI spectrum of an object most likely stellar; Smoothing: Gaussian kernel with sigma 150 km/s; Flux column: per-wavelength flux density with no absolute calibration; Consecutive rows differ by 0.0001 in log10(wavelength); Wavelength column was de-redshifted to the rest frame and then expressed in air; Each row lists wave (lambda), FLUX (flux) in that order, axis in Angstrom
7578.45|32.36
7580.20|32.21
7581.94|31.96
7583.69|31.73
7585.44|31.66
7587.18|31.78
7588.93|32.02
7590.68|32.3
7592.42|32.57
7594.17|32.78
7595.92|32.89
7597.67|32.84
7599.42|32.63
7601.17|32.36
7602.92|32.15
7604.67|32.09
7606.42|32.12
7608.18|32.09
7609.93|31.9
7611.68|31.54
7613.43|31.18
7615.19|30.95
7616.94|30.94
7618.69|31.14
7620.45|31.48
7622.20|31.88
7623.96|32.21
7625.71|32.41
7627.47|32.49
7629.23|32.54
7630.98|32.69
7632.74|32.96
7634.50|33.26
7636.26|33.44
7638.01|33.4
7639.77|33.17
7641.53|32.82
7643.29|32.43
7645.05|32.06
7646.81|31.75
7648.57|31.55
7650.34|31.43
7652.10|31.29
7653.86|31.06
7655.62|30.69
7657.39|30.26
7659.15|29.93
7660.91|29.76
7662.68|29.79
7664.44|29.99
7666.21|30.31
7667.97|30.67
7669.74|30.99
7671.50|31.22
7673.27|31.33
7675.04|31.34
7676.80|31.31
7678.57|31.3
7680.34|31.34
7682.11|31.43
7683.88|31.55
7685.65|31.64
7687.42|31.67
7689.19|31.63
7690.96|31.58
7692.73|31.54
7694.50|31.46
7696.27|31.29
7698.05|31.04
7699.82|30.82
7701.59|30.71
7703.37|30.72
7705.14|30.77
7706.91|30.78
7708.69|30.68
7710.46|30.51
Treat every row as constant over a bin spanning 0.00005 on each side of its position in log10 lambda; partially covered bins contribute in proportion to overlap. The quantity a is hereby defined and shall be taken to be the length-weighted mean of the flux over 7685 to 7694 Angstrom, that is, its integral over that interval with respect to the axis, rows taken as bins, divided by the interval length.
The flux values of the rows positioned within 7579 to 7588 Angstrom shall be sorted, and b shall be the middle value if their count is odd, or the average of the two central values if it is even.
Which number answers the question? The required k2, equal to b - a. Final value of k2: 0.2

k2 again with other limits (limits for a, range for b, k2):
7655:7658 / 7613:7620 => 0.6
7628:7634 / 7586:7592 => -0.7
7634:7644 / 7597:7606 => -0.7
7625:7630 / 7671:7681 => -1.1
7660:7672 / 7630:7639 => 2.9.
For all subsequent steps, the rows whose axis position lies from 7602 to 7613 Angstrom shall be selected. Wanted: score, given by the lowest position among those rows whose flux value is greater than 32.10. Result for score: 7602.92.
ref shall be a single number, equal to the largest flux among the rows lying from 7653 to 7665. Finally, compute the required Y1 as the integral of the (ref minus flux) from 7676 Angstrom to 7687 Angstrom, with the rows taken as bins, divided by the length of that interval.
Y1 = -0.4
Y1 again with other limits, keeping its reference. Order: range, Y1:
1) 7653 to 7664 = 0.8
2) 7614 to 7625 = -0.4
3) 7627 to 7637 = -1.8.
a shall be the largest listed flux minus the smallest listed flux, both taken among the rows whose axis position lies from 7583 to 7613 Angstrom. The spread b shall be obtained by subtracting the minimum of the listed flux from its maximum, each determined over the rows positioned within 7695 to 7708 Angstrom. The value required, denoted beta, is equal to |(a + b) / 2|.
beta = 1.0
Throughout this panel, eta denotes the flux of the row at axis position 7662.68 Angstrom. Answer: 29.79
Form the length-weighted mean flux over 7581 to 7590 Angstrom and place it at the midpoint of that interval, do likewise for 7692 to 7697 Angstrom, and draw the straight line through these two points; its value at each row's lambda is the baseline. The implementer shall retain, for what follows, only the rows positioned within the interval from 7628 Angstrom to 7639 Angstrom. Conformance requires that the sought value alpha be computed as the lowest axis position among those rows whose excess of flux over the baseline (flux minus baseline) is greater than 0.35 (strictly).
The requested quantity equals 7629.23 Angstrom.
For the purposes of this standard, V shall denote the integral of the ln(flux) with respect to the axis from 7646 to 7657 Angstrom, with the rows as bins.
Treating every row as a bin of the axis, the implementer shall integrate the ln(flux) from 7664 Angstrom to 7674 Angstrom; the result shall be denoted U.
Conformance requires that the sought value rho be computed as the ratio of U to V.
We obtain 0.91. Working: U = 34.3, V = 37.8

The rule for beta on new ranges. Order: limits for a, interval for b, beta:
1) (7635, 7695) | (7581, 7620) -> 2.8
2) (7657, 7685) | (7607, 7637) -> 2.1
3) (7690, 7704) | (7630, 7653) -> 1.5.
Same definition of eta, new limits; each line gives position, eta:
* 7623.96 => 32.21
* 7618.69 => 31.14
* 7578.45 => 32.36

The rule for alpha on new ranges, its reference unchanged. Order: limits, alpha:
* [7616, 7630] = 7623.96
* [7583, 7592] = 7590.68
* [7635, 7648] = 7636.26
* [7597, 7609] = 7597.67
